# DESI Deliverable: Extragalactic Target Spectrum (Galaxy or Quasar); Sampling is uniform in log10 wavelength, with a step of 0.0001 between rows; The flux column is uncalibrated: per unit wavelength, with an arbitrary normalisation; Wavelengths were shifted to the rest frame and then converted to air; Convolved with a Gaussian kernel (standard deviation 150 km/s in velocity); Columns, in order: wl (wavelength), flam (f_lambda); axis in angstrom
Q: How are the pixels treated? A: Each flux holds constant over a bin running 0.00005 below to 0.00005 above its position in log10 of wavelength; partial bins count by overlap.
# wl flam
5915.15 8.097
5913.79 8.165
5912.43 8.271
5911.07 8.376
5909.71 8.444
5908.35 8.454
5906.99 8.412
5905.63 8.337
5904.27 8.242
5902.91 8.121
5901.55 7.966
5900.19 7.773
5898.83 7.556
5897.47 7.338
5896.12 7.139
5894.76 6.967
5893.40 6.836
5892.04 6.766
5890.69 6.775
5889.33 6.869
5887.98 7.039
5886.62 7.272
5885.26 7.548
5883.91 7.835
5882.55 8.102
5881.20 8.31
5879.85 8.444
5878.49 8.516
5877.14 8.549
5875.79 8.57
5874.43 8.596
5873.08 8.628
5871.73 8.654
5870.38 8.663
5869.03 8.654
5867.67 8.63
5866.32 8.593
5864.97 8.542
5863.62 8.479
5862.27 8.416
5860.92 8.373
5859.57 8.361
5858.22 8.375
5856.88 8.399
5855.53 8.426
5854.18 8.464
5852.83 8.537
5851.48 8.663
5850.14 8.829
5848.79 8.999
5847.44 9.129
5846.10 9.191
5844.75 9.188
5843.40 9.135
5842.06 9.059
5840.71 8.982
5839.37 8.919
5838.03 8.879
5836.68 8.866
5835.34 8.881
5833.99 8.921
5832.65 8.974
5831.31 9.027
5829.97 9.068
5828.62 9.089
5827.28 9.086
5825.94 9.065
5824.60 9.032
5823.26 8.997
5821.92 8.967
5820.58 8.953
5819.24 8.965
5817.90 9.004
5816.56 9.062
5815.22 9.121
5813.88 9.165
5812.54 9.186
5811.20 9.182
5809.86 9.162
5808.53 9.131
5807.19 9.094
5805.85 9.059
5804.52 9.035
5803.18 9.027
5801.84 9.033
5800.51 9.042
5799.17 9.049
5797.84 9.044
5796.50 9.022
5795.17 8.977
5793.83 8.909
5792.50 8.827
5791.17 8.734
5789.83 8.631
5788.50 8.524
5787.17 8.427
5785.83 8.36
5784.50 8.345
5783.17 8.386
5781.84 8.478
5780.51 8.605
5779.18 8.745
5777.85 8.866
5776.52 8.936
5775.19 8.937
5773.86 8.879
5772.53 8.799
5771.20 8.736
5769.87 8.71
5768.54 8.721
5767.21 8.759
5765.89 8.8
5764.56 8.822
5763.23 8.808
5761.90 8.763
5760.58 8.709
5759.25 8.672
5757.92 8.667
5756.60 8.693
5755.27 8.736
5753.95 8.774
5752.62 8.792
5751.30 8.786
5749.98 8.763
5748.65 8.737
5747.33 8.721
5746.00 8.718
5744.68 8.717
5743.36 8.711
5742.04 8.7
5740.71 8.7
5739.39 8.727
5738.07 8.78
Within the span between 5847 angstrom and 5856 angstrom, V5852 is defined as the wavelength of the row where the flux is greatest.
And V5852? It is 5847.44 angstrom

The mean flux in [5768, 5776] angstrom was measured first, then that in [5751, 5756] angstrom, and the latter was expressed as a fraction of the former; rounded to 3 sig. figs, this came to 0.997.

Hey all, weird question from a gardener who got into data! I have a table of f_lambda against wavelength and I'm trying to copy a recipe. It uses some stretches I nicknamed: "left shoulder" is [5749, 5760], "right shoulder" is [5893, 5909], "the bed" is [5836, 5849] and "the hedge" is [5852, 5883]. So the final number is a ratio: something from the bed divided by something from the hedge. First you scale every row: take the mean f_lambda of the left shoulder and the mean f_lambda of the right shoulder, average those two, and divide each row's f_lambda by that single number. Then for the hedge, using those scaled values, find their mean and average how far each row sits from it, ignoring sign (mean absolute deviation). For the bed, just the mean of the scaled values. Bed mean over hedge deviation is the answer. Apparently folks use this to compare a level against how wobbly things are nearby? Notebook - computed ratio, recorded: 83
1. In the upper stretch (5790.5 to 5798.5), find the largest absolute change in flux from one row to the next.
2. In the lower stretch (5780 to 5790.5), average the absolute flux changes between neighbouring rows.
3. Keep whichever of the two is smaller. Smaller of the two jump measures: 0.08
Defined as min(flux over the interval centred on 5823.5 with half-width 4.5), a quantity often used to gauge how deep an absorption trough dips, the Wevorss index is 8.953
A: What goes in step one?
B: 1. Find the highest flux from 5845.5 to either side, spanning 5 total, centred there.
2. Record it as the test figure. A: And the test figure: 9.191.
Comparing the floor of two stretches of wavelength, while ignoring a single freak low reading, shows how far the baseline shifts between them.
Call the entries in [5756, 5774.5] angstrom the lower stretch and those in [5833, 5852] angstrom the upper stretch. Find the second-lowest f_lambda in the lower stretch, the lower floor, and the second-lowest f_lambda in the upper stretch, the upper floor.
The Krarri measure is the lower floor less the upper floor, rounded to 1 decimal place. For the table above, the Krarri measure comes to -0.2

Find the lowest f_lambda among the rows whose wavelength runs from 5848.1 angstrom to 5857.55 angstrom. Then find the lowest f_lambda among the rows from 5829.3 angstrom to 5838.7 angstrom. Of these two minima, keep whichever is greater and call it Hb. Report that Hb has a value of 8.87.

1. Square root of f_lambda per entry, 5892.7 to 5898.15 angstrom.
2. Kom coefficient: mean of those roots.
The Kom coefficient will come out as 2.66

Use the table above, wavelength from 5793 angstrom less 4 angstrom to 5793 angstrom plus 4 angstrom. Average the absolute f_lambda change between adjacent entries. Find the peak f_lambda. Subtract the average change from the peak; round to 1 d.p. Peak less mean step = 8.9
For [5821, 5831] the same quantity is 9.1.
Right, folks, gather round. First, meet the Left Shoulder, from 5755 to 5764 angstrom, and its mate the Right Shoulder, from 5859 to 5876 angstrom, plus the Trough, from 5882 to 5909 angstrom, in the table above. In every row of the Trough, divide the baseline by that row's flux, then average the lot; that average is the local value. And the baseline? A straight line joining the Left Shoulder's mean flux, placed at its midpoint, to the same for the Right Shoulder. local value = 1.13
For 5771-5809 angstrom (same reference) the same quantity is 0.98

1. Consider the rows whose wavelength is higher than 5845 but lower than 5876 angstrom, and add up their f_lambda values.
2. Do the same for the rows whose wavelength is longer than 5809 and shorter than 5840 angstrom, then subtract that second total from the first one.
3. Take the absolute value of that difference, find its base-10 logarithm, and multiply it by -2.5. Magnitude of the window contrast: -2.4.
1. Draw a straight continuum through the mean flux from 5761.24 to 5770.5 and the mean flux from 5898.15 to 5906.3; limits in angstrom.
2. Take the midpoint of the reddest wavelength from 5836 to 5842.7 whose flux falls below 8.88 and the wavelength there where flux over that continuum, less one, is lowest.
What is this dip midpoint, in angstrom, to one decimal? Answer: 5837.4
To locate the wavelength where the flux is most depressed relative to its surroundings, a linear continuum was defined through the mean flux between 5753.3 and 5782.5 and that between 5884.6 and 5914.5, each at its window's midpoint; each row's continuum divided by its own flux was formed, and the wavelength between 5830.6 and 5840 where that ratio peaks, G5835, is 5836.68 angstrom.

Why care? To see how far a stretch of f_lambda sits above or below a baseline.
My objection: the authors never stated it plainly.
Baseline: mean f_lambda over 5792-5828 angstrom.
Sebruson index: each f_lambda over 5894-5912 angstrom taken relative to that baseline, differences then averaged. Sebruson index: -1.11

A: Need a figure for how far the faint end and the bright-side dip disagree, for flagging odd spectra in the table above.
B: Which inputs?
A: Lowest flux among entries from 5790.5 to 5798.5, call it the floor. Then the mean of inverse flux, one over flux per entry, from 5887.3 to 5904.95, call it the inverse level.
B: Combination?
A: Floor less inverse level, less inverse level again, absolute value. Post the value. 8.46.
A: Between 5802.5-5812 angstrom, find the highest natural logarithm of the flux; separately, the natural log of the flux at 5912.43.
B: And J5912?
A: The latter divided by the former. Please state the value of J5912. 0.95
